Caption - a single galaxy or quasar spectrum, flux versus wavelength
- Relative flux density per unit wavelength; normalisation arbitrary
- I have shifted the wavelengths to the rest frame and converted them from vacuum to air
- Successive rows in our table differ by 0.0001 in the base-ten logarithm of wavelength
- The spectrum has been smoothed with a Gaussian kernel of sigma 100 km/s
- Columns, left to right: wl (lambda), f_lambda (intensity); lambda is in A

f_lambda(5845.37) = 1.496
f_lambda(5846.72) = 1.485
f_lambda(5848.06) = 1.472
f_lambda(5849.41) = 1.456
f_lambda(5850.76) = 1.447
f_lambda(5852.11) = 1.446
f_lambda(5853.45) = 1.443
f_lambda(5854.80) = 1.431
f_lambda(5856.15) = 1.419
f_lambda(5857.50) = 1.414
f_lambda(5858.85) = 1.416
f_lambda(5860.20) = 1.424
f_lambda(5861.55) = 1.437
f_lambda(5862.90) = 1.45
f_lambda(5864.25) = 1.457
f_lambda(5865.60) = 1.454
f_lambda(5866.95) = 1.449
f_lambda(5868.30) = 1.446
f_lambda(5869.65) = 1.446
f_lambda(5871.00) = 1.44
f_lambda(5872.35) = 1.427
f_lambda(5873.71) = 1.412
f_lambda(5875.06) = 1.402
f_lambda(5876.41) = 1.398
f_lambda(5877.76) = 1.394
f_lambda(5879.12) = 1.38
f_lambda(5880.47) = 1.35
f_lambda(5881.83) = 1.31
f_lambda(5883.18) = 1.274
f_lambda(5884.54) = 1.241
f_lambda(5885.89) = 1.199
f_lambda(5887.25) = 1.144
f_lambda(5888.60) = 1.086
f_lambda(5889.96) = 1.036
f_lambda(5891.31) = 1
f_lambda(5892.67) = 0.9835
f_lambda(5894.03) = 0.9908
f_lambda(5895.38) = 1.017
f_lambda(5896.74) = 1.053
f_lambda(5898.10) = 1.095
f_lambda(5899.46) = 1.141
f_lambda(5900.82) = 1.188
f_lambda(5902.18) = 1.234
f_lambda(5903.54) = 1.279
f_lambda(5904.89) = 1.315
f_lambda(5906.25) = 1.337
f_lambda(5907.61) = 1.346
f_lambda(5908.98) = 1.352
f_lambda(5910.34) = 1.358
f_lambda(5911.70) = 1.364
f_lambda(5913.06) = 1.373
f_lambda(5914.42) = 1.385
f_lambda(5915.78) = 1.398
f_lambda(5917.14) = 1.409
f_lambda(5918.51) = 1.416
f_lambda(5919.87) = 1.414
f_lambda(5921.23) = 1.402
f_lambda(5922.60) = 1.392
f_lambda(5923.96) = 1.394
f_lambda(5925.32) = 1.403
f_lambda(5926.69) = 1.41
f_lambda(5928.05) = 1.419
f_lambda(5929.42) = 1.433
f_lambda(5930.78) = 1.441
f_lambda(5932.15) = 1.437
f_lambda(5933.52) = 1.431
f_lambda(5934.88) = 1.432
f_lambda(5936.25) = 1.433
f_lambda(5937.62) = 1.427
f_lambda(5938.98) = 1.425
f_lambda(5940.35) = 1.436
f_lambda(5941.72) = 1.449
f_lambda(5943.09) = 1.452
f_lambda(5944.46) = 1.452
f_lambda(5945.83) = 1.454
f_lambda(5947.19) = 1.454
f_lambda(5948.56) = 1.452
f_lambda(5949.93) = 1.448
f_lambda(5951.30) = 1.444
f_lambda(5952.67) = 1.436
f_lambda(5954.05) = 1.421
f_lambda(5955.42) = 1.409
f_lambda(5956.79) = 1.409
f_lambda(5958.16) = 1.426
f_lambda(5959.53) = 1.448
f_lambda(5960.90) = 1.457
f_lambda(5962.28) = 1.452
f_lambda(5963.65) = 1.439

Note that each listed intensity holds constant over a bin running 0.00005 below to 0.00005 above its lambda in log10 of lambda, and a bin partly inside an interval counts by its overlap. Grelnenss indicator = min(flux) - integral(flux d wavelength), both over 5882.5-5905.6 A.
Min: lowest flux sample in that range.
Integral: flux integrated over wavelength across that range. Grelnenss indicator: -25.2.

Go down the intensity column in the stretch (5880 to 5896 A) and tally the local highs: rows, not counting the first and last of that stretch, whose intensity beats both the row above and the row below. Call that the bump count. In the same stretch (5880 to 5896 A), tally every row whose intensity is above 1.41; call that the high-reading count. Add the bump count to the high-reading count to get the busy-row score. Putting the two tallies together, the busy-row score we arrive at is 0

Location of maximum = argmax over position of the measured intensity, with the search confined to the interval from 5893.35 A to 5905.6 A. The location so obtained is 5904.89 A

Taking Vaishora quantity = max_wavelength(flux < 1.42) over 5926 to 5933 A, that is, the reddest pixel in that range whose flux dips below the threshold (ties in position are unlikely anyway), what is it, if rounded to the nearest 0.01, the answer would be 5928.05 A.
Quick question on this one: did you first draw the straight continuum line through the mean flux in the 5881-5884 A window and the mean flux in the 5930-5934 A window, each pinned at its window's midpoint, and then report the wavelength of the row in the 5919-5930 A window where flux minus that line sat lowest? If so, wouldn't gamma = 5923.96 A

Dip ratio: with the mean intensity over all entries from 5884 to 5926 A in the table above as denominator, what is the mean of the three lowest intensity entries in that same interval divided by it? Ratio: 0.79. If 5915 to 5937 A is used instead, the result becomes 0.98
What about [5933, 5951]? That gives 0.99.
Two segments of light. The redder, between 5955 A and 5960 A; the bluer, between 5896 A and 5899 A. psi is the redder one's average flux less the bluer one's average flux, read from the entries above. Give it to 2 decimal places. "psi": 0.35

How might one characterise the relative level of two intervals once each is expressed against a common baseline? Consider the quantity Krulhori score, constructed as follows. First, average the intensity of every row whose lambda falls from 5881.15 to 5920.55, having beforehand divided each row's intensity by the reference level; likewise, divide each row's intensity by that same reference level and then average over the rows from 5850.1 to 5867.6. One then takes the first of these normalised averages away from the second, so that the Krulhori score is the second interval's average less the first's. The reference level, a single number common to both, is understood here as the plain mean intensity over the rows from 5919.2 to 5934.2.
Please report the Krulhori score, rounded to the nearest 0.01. 0.14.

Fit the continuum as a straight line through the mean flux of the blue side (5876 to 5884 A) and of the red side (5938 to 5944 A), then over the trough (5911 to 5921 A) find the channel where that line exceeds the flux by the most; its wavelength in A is 5911.70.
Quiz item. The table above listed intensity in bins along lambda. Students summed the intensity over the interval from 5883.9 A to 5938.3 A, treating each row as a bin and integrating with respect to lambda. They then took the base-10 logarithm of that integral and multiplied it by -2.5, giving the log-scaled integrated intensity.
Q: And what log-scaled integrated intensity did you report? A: -4.6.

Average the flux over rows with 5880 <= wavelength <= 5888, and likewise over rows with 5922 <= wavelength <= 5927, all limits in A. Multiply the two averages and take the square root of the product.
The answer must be 1.32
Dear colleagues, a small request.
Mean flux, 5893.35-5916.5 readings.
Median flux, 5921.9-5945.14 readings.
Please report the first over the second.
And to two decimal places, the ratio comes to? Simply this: 0.87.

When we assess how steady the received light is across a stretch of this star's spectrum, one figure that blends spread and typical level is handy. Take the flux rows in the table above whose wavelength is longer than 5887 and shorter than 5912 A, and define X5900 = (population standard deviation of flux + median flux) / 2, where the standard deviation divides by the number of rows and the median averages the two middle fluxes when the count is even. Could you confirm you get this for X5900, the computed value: 0.641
